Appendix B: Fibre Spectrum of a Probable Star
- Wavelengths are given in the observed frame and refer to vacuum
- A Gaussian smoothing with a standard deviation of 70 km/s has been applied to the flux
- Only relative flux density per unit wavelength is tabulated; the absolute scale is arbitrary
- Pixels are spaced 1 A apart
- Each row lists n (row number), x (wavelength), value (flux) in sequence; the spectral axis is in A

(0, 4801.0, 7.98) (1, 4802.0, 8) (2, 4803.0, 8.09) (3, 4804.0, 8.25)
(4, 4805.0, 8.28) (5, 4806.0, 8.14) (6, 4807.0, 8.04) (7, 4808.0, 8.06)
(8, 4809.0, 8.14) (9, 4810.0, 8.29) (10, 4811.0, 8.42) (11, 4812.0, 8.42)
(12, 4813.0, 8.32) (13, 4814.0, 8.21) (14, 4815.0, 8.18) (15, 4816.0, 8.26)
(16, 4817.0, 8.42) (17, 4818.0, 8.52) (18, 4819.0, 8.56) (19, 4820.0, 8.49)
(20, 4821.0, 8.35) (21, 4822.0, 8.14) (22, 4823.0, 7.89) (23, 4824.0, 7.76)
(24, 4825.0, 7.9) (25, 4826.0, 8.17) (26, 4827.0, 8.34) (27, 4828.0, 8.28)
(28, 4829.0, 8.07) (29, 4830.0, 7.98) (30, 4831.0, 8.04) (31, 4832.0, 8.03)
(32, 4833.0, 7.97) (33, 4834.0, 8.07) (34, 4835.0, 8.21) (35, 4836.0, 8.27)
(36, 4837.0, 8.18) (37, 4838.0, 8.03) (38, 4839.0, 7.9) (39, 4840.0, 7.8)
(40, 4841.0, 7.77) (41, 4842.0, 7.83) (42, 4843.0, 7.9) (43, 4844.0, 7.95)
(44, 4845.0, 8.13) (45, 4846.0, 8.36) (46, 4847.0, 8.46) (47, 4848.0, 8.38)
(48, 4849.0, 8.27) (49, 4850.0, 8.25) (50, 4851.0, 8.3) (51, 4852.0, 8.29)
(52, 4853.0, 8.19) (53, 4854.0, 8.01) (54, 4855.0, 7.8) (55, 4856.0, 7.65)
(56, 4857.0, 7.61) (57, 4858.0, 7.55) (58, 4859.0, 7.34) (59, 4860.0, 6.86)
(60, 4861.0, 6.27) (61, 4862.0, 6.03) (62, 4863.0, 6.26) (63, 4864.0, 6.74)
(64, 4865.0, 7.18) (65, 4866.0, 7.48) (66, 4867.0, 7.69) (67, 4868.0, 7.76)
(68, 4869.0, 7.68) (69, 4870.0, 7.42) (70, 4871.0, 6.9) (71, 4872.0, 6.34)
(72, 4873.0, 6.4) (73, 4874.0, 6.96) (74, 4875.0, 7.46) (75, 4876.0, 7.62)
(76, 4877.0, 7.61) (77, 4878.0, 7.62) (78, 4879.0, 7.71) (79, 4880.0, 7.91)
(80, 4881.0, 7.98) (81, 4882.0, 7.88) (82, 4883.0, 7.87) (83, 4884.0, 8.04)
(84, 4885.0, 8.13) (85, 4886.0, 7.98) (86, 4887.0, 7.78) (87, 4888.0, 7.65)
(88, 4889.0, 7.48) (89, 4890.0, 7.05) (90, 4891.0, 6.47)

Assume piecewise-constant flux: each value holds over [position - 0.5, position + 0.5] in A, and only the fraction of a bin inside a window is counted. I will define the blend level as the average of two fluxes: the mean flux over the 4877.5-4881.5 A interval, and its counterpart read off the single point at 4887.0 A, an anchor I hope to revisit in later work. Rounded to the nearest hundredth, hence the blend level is 7.79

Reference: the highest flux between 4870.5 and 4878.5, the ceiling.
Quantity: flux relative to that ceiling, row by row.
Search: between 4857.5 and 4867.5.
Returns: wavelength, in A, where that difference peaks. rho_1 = 4867.0 A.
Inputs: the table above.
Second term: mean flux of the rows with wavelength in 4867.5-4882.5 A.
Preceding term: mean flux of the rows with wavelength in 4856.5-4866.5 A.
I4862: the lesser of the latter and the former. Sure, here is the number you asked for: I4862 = 6.9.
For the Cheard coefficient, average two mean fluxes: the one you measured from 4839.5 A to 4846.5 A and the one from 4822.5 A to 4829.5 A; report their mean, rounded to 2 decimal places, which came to 8.01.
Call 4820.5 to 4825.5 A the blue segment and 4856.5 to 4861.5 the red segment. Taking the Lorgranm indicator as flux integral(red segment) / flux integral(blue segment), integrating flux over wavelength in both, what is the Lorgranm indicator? 0.89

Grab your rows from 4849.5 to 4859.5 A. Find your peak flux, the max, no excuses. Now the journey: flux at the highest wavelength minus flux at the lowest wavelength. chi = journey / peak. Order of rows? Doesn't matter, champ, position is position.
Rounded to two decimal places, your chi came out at -0.11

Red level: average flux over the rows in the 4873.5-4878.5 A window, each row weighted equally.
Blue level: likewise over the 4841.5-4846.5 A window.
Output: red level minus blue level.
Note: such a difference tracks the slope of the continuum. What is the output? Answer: -0.6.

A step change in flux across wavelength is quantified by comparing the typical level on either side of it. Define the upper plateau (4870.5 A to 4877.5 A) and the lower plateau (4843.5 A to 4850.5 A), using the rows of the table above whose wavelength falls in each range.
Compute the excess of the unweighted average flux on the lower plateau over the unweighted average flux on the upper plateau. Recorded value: 1.2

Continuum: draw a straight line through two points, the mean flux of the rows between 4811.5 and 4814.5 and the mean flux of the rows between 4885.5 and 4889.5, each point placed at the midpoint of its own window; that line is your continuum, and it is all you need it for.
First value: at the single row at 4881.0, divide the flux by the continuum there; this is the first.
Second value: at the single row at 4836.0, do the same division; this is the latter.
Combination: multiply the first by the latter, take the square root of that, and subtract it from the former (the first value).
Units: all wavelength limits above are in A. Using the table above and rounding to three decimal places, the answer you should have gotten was 0.005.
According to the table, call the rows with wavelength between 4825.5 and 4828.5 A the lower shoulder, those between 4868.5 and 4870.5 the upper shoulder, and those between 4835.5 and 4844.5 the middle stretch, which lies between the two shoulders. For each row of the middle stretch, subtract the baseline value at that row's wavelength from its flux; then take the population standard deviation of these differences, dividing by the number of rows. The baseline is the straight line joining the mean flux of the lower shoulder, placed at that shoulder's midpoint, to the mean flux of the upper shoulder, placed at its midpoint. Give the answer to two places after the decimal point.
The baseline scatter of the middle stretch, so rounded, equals 0.13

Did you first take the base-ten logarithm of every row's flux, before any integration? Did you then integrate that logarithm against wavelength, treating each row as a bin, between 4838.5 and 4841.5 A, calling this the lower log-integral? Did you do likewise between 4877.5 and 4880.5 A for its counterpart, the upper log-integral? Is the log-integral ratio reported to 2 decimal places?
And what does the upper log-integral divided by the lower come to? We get 1.00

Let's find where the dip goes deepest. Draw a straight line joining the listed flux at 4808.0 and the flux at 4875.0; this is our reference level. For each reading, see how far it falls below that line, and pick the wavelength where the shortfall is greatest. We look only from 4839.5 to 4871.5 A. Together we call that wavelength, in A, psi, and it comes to 4862.0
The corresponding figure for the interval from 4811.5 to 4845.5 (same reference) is 4824.0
